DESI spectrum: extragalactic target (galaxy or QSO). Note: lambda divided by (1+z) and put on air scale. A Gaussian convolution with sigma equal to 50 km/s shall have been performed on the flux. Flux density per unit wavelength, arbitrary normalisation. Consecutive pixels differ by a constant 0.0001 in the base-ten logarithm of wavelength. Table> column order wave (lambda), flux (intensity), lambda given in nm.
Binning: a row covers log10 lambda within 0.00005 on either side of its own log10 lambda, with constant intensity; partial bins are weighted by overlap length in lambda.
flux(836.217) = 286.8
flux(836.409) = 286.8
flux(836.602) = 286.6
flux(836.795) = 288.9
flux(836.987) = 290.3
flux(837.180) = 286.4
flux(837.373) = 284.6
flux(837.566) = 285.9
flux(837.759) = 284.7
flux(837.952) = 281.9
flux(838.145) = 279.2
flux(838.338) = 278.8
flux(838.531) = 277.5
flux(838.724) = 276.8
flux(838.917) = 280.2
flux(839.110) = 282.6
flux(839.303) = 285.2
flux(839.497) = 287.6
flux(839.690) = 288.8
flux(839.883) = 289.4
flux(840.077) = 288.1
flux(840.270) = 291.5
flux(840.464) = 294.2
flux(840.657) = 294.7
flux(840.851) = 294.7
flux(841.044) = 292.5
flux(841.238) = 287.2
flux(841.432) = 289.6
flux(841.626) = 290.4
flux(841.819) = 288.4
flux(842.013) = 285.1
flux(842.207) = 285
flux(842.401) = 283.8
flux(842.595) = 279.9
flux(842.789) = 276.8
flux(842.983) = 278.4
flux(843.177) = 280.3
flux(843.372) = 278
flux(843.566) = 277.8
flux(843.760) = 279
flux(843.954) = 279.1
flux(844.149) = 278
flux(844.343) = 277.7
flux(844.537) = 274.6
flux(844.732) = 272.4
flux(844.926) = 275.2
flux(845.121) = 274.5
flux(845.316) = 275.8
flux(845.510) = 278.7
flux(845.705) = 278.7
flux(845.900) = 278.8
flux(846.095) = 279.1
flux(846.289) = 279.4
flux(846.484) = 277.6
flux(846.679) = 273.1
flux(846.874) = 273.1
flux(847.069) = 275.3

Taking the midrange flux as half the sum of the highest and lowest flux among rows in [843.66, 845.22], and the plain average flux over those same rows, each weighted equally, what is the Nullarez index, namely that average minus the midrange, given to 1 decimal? 0.6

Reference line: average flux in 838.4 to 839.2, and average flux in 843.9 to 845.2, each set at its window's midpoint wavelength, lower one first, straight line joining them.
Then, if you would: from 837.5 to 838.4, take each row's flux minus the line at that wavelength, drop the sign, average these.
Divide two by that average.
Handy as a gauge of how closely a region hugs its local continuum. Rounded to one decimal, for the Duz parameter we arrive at 0.7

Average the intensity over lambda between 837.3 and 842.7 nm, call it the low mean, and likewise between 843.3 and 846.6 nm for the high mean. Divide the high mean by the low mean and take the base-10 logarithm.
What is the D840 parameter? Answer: -0.0134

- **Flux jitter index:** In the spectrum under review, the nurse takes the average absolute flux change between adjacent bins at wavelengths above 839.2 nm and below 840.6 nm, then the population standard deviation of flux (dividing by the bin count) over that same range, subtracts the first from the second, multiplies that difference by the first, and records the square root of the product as 1.2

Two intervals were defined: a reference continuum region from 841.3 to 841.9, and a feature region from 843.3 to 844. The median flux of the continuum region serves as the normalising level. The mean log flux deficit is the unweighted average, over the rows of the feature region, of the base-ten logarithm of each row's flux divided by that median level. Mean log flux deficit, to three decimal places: -0.017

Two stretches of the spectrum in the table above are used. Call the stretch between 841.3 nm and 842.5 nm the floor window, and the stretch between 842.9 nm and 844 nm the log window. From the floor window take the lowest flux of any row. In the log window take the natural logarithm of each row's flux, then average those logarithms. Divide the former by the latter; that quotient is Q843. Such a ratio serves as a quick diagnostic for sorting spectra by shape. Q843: 50.4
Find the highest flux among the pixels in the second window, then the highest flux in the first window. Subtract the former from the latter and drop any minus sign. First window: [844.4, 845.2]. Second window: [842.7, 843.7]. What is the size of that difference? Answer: 5.1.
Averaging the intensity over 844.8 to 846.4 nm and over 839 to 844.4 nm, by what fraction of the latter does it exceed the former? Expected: 0.027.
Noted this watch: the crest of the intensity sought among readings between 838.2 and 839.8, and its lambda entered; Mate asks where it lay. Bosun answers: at 839.690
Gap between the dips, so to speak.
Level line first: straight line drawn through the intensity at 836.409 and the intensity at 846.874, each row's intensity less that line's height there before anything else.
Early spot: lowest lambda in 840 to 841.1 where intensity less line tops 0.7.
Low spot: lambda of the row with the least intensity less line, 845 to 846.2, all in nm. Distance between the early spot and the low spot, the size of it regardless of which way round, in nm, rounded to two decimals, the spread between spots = 5.04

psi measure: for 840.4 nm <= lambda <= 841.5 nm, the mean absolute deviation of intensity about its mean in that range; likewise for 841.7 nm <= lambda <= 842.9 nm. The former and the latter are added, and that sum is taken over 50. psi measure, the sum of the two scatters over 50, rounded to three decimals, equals 0.114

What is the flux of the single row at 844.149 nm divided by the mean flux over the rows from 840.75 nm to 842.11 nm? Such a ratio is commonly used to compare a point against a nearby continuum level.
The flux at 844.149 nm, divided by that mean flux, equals 0.96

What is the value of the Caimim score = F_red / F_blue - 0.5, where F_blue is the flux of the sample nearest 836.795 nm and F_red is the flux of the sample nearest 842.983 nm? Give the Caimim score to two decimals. 0.46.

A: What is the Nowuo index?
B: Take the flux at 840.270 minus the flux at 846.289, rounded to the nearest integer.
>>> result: 12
